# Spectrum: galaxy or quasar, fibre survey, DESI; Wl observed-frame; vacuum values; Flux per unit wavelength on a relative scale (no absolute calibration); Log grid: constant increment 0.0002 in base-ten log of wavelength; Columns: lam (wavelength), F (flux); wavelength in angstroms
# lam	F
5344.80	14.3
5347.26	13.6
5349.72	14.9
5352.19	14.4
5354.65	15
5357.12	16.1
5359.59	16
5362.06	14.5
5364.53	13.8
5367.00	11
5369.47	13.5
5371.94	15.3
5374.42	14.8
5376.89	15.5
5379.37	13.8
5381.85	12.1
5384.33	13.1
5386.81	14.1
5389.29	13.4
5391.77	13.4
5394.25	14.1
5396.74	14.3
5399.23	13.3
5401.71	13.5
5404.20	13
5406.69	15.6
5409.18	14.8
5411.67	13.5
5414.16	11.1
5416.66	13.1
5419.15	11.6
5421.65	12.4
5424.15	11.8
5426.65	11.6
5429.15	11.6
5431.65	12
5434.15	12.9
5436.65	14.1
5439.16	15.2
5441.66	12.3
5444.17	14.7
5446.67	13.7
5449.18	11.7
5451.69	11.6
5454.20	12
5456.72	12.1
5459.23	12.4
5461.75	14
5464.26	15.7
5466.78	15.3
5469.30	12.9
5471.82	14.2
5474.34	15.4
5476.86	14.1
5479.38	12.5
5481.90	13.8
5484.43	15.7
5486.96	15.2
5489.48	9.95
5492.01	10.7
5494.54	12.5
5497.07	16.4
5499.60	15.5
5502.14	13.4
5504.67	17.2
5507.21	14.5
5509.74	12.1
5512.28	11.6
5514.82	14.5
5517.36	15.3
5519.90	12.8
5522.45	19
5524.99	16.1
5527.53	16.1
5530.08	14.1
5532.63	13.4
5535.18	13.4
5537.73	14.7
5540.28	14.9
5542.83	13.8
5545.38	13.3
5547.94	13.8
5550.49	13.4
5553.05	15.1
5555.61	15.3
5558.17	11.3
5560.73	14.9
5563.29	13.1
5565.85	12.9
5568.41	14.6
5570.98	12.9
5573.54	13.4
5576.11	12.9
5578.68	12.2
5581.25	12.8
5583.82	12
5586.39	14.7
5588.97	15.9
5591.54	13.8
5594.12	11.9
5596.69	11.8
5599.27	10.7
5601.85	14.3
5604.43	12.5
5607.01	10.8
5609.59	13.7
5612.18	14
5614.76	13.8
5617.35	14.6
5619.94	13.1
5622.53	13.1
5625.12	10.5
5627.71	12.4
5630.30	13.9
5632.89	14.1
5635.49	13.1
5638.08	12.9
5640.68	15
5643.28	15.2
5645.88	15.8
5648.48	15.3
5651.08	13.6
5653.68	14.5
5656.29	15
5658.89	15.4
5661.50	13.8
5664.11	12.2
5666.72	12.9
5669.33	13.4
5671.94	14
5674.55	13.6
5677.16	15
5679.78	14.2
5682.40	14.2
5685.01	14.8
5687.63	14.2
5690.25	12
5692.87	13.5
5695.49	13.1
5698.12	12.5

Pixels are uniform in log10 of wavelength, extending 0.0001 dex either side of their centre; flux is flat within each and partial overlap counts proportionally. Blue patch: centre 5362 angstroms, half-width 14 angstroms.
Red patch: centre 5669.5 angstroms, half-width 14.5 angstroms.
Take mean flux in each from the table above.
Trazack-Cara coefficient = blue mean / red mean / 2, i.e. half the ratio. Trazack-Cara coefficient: 0.52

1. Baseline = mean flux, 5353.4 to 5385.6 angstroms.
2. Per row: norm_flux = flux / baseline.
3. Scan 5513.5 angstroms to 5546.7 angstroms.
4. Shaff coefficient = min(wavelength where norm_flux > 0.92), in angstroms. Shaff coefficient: 5514.82 angstroms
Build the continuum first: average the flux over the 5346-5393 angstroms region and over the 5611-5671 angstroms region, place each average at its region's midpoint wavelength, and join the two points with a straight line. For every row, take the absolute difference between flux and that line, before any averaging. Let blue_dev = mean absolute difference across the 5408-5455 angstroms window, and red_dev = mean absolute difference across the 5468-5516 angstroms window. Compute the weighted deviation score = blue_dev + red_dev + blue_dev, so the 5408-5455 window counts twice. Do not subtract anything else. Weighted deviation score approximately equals 4.7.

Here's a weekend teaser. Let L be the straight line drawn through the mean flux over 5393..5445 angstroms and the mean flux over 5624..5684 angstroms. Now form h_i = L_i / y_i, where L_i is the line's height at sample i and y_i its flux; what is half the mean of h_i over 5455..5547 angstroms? 0.483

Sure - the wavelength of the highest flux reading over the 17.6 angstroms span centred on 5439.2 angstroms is 5439.16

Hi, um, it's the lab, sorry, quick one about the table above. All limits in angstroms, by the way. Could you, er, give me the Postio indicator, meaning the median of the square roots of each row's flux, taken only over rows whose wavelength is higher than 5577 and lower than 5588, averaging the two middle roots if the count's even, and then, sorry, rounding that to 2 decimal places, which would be 3.54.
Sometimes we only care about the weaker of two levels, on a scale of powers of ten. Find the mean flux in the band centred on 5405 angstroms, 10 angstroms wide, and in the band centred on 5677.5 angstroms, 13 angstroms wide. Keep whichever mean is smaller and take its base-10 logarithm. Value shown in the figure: 1.15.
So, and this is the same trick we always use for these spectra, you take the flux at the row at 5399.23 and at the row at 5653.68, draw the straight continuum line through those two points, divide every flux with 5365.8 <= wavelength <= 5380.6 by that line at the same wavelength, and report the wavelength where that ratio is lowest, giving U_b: 5367.00 angstroms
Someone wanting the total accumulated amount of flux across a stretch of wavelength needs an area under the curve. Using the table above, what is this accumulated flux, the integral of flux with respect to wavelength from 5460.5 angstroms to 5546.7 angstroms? 1227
